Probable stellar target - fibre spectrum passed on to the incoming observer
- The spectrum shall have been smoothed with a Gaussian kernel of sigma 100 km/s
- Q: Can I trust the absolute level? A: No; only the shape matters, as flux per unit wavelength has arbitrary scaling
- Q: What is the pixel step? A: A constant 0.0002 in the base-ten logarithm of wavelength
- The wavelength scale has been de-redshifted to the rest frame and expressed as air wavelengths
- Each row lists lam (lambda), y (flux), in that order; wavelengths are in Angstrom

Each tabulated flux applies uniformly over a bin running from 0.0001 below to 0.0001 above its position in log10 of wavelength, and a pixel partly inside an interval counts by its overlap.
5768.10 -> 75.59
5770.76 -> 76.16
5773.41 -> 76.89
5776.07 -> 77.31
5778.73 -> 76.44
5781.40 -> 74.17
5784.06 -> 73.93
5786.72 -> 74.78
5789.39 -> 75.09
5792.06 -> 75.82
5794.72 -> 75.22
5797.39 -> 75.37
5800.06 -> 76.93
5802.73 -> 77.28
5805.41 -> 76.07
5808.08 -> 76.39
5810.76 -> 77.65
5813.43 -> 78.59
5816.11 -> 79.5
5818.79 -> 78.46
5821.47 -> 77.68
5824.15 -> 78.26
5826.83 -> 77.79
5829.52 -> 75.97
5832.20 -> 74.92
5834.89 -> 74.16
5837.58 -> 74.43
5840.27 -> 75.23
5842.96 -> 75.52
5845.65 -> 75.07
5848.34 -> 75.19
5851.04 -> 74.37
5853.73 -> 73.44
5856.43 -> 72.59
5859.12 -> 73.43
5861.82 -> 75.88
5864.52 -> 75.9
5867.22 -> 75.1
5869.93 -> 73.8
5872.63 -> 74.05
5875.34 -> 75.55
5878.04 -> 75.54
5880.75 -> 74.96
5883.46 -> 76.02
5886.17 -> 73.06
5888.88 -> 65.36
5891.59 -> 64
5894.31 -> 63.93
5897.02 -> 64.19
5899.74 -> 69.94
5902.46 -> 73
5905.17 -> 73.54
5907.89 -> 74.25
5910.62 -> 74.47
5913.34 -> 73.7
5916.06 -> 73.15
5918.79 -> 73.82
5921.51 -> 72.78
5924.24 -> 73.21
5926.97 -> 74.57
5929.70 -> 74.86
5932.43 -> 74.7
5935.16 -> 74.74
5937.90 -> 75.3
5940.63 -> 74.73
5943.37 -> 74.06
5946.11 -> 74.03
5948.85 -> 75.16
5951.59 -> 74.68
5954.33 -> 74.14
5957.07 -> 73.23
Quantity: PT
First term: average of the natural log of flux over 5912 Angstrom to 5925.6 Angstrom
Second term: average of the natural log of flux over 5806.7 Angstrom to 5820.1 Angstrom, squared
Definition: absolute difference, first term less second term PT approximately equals 14.70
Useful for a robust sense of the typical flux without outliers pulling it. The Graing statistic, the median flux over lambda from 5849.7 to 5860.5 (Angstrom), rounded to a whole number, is 73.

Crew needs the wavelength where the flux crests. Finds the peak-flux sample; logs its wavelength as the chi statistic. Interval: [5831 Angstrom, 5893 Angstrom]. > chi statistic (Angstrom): 5883.46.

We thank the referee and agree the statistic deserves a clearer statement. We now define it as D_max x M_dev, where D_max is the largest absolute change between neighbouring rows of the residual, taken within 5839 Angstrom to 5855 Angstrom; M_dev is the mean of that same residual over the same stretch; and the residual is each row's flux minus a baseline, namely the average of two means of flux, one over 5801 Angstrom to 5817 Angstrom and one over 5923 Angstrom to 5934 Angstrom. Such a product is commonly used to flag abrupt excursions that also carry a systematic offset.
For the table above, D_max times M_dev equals -1.1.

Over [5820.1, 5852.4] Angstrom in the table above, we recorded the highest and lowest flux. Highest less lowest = 4.1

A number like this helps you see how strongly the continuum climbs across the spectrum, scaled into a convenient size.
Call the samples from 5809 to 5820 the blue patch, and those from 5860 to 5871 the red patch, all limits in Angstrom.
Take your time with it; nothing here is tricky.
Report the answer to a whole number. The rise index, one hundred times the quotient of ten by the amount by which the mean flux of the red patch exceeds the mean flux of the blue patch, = -296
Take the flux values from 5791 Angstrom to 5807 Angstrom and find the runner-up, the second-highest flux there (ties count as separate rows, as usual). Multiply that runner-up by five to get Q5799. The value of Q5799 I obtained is 385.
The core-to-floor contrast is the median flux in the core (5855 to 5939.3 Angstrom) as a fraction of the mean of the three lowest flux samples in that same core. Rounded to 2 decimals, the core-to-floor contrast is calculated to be 1.15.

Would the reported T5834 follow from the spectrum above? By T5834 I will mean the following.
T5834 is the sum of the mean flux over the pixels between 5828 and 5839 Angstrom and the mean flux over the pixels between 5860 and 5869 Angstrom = 150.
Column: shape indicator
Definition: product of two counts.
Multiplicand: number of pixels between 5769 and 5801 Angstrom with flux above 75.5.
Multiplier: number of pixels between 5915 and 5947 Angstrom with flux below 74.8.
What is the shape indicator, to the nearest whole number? 60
